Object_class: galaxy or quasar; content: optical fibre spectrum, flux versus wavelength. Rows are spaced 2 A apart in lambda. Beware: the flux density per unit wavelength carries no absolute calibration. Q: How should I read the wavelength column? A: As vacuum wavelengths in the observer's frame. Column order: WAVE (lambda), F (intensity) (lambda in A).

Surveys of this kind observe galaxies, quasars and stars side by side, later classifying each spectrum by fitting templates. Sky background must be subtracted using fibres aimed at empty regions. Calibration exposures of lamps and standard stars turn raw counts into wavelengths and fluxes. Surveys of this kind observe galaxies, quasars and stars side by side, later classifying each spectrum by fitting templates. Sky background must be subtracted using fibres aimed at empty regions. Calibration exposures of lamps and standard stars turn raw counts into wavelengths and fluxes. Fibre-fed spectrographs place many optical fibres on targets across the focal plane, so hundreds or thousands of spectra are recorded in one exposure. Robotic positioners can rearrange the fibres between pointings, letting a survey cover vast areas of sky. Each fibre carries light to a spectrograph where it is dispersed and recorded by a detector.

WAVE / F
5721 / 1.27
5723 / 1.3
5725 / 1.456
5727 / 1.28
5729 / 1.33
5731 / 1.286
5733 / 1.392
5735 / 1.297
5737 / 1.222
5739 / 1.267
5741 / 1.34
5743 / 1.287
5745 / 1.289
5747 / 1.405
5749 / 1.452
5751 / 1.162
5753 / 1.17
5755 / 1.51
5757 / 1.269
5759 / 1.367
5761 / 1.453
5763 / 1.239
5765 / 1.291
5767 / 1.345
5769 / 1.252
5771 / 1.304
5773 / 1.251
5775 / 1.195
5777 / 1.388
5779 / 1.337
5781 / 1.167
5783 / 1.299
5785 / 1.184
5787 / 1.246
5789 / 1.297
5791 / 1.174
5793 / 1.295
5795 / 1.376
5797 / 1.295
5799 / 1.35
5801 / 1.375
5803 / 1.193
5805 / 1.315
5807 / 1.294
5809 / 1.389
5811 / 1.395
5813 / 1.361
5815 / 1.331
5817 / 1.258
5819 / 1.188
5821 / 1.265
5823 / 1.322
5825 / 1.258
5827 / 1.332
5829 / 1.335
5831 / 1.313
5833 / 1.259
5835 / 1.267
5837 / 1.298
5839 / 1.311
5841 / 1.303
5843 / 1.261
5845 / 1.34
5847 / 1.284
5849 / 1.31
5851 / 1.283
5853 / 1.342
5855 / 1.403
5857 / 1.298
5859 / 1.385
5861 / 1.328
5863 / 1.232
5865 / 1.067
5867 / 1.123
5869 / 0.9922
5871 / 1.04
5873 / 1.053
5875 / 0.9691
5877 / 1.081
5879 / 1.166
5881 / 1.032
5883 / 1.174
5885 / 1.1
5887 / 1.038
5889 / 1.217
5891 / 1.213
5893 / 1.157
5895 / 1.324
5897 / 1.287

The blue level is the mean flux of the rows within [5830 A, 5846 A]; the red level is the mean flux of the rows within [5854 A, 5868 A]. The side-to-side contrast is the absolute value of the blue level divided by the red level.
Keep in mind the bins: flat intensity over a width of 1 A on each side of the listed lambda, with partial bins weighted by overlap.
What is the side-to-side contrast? 1.03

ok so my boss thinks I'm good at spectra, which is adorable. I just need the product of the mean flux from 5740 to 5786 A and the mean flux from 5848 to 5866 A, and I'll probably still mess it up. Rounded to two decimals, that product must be 1.69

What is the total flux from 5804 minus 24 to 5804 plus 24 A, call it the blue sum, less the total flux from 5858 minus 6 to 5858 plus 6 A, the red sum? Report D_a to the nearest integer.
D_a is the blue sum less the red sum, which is 23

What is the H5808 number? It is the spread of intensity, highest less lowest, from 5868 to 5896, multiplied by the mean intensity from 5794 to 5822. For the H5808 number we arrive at 0.47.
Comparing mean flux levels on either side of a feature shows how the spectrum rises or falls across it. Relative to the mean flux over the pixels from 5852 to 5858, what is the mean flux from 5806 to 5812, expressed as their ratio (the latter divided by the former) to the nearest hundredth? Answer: 1.01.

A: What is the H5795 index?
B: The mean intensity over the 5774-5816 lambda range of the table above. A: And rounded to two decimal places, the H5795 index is 1.30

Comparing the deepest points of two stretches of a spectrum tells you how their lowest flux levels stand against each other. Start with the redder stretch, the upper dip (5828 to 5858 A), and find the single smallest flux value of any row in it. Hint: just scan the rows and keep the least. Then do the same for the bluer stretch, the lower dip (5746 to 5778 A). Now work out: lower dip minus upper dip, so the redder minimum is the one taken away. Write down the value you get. -0.10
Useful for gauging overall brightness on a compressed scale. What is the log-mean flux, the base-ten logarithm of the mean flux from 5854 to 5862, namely 0.131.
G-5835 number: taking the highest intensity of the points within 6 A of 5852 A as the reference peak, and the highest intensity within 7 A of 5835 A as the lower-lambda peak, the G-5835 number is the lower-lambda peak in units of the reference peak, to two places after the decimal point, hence 0.95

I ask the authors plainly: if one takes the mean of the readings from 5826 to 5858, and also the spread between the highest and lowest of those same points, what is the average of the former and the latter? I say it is 0.73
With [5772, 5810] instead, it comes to 0.75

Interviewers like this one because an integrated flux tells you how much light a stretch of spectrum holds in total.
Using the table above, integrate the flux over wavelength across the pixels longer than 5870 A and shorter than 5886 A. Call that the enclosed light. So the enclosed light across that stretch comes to 17.2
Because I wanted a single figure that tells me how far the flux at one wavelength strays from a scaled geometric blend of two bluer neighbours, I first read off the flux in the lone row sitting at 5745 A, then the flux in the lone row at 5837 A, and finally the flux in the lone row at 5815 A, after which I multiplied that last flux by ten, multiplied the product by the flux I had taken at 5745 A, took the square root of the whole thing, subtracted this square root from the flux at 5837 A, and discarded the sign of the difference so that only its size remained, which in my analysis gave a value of 2.84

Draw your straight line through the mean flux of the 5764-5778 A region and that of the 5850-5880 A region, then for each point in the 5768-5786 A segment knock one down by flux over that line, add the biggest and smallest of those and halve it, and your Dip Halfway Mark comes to 0.00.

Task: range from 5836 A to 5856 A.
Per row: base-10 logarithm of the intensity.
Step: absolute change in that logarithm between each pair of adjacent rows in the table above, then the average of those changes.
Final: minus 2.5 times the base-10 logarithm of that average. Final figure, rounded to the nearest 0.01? 4.66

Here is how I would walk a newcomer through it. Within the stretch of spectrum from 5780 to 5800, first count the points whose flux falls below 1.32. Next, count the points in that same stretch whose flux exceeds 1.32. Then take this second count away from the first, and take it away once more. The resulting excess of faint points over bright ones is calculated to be 4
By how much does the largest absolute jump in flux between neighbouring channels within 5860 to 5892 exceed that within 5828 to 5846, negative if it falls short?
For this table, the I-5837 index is 0.100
